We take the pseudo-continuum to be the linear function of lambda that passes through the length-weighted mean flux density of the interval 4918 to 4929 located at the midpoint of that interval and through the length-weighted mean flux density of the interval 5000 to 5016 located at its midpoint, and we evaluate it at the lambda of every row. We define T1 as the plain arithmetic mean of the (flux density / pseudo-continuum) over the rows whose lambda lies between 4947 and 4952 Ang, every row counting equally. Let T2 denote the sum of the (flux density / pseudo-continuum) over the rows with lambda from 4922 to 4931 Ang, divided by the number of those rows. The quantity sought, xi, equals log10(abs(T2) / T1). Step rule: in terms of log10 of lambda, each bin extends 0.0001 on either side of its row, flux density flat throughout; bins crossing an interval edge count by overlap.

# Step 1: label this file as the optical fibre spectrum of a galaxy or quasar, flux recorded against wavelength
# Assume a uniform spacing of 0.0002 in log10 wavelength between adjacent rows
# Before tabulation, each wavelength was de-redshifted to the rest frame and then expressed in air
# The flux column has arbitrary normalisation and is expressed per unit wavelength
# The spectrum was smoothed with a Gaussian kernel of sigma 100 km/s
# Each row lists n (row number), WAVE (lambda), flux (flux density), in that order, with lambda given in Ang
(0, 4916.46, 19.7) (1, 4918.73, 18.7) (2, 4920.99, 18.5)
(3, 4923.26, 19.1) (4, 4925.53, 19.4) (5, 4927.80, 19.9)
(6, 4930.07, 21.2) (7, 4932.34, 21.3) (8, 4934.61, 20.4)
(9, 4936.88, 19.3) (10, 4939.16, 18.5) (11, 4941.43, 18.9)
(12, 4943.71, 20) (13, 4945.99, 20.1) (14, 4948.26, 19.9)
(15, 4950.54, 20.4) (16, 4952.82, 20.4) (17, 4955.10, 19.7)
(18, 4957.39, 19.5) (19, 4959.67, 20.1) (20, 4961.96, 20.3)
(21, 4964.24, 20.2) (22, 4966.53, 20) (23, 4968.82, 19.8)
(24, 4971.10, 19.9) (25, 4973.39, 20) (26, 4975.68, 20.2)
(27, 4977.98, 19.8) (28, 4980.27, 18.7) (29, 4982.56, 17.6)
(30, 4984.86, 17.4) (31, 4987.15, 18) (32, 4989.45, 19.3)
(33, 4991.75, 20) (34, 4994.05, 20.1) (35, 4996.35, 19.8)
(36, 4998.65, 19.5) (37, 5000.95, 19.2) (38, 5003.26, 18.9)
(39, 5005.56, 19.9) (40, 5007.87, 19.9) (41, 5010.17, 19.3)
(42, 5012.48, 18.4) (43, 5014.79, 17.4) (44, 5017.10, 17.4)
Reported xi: -0.006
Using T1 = 1.055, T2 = 1.04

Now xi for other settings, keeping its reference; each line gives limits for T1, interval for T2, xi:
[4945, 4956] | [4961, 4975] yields -0.001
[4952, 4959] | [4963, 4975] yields 0.003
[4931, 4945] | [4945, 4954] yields 0.011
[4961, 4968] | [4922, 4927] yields -0.022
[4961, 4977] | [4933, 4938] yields -0.006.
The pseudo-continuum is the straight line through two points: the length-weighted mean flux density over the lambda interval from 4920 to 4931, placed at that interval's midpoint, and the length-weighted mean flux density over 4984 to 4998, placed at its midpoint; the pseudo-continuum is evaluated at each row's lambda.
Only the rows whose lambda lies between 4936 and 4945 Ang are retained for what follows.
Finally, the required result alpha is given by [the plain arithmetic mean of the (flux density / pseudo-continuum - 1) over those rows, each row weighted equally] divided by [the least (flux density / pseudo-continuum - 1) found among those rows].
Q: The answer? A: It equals 0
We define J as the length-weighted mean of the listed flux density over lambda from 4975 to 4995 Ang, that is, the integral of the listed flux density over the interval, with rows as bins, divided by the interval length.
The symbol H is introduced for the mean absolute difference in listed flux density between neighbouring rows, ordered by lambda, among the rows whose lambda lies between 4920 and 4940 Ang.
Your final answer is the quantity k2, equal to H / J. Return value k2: 0.037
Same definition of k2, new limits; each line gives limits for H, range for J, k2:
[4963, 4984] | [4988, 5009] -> 0.022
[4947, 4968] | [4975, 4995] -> 0.016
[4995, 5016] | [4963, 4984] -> 0.028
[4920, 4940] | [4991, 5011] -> 0.036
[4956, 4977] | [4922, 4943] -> 0.011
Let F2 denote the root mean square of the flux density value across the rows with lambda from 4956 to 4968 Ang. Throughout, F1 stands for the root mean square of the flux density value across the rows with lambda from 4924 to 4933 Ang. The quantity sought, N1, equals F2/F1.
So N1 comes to 0.98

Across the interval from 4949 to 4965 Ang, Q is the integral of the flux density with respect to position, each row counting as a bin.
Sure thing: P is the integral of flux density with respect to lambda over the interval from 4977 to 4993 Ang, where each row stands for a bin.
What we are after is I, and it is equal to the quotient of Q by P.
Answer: 1.07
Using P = 299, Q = 321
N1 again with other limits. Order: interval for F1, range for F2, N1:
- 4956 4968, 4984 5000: 0.96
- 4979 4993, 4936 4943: 1.02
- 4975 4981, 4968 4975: 1.02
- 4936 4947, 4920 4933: 1.03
